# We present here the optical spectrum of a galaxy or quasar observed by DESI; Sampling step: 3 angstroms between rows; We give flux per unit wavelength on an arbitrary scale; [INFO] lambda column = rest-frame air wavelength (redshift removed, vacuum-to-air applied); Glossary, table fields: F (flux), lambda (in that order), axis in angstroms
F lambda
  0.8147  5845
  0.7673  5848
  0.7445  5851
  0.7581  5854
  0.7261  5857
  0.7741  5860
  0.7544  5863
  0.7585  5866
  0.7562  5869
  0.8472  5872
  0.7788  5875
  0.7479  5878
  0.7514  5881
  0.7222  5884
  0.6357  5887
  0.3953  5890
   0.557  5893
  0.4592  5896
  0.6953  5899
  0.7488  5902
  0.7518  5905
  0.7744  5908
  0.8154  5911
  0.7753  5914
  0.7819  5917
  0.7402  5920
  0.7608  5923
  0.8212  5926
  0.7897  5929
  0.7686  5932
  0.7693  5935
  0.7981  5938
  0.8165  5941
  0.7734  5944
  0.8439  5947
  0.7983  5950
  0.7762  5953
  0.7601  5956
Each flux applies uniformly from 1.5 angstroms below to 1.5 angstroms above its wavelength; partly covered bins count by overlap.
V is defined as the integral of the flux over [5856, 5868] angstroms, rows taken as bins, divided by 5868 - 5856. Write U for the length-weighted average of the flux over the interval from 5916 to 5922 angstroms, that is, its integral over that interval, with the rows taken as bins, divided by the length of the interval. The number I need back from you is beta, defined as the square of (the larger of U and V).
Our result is 0.577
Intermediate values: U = 0.759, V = 0.755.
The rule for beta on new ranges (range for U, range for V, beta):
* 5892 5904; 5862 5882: 0.595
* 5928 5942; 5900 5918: 0.620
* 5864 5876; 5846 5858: 0.615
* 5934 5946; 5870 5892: 0.628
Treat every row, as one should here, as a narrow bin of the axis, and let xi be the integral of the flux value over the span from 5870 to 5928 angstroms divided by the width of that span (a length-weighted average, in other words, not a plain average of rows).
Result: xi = 0.715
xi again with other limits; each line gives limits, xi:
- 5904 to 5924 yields 0.772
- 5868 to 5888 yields 0.751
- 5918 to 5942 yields 0.782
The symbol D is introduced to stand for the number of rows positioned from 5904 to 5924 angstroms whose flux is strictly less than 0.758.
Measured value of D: 2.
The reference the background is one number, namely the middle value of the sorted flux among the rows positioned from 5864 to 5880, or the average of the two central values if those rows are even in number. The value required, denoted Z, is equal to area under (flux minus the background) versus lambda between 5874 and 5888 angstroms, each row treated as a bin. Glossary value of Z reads -0.42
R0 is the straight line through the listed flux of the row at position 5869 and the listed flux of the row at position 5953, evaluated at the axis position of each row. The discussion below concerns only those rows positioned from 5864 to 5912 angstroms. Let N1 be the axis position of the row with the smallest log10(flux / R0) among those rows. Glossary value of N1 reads 5890 angstroms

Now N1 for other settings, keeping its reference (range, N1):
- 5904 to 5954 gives 5920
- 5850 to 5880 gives 5857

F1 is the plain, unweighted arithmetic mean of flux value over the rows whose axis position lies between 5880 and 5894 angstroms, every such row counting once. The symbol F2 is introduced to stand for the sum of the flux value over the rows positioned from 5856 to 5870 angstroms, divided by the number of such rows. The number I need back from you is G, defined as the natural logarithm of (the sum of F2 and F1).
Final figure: 0.31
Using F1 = 0.61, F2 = 0.754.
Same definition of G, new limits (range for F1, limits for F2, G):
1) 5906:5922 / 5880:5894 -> 0.33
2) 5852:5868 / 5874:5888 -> 0.39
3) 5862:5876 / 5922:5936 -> 0.45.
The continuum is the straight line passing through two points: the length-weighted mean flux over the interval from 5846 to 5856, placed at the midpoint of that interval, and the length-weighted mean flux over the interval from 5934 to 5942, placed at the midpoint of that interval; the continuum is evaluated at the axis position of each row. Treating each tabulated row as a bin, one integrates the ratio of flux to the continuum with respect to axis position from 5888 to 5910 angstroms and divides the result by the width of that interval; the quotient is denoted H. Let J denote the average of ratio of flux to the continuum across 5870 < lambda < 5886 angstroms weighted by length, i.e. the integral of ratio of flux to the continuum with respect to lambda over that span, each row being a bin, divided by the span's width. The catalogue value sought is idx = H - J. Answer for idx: -0.2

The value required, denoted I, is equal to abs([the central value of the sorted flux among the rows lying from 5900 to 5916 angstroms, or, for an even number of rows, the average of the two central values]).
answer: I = 0.774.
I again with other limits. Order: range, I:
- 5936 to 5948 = 0.807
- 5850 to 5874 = 0.757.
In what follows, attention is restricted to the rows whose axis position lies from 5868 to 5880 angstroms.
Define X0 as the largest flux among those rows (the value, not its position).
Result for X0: 0.8472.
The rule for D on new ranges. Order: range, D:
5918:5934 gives 1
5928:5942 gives 0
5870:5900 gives 8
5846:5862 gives 2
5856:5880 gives 4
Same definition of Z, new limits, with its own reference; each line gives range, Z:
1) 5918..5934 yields 0.28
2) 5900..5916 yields 0.20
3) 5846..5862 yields -0.04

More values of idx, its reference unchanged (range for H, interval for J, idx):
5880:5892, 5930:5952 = -0.2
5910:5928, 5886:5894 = 0.3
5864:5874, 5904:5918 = 0.0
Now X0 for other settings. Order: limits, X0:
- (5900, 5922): 0.8154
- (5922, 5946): 0.8212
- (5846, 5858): 0.7673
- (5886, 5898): 0.6357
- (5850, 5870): 0.7741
